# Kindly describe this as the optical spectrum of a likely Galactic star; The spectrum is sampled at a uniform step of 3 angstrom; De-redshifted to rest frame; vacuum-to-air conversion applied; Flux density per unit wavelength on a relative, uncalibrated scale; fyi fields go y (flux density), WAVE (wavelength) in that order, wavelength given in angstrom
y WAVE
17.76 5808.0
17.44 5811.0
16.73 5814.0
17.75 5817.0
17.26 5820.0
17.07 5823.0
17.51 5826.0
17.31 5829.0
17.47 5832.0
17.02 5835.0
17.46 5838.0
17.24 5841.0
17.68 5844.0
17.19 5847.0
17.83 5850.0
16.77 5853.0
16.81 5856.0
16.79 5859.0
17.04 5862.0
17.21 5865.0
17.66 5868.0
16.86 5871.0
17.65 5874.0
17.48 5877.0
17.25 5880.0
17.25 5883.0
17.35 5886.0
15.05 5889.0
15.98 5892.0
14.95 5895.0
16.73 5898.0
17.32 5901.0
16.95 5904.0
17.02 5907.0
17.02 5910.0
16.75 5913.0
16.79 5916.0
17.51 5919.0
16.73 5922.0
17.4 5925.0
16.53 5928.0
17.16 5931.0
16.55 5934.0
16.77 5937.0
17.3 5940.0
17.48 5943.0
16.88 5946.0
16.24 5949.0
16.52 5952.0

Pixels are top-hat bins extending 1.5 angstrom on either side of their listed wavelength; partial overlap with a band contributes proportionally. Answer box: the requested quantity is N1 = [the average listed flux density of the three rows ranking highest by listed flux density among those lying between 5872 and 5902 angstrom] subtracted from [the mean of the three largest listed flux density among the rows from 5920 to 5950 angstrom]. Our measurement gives -0.10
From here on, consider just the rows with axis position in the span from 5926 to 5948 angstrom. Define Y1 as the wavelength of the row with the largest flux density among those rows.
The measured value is 5943.0 angstrom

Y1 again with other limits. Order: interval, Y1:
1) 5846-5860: 5850.0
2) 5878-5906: 5886.0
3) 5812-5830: 5817.0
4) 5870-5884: 5874.0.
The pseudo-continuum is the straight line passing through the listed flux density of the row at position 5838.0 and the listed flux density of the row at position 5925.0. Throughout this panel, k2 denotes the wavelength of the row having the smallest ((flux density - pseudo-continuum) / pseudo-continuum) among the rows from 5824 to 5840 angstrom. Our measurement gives 5835.0 angstrom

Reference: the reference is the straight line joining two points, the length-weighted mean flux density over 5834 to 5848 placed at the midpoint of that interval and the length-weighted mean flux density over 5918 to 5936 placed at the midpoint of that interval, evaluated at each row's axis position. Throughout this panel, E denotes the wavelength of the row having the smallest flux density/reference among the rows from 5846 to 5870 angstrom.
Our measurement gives 5853.0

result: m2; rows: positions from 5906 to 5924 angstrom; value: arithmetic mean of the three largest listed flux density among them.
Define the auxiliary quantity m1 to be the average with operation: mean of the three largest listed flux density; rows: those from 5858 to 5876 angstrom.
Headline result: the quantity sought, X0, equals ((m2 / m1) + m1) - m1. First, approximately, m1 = 17.5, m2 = 17.2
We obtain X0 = 0.98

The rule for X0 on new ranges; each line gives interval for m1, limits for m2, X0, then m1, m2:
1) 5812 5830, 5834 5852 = 1.01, 17.5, 17.7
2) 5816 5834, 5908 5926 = 0.98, 17.6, 17.3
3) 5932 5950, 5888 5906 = 0.99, 17.2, 17.0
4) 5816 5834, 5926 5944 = 0.99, 17.6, 17.3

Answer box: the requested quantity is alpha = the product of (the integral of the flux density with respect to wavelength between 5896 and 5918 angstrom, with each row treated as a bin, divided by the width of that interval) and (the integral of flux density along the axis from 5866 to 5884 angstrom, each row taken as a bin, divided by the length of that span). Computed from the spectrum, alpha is 293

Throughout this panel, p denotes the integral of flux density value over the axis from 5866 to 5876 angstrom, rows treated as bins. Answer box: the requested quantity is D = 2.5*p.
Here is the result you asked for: 435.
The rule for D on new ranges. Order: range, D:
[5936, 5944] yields 344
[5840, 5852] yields 524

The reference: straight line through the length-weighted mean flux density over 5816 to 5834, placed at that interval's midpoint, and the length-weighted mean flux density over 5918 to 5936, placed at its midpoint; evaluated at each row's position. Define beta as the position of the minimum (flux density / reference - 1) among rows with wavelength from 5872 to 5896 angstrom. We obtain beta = 5895.0 angstrom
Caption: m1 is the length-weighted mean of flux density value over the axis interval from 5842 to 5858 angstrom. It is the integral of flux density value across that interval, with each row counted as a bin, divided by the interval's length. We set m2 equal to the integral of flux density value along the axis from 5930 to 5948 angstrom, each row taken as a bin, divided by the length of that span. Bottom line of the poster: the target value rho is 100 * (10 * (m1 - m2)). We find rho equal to 243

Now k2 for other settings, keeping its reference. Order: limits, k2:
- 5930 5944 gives 5934.0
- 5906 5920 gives 5913.0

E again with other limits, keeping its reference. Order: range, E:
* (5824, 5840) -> 5835.0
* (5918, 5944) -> 5928.0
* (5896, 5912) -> 5898.0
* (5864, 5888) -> 5871.0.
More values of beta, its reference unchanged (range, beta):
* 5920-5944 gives 5928.0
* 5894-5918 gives 5895.0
